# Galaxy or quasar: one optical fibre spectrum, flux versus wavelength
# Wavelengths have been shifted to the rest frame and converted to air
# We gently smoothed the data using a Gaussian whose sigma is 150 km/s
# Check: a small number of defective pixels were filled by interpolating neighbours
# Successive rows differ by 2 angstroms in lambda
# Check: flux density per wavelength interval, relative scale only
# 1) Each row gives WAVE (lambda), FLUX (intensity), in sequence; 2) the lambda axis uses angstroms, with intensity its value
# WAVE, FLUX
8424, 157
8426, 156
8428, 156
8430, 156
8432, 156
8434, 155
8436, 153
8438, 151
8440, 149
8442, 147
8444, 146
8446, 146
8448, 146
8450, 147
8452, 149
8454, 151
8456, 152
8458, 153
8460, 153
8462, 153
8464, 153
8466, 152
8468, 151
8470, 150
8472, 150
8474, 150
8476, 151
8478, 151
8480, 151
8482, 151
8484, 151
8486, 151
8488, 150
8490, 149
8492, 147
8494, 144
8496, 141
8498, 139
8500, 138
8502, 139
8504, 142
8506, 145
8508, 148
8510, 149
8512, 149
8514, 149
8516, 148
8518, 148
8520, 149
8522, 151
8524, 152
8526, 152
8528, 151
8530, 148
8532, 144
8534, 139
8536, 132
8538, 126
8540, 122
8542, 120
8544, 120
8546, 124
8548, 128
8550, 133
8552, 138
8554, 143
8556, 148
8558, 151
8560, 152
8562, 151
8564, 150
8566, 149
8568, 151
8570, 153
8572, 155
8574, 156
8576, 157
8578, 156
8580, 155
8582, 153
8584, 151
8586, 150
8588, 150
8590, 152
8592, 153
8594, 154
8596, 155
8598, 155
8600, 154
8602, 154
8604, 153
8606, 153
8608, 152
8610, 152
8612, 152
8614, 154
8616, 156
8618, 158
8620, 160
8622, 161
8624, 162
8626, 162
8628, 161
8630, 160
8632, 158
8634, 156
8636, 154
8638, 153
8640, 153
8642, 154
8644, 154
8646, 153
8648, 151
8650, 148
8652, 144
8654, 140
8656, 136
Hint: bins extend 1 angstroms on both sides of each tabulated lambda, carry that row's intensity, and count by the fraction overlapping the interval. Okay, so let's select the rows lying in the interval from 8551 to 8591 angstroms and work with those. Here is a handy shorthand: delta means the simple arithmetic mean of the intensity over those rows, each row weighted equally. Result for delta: 151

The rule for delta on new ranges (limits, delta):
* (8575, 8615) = 153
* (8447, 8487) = 151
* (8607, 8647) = 156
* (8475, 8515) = 147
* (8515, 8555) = 138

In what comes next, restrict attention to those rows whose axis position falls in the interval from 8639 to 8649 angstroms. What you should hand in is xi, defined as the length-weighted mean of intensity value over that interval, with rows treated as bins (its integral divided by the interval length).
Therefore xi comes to 153.0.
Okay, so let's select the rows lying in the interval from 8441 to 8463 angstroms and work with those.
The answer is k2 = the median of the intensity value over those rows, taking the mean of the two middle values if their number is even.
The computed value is 149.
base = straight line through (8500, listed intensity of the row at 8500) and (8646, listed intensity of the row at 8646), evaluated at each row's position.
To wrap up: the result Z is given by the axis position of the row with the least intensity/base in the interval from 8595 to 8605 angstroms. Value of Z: 8604 angstroms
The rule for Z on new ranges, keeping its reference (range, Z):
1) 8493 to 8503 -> 8500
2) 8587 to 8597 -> 8588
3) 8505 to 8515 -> 8506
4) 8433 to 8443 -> 8442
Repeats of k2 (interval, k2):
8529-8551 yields 128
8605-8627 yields 156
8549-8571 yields 150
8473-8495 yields 151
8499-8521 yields 148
